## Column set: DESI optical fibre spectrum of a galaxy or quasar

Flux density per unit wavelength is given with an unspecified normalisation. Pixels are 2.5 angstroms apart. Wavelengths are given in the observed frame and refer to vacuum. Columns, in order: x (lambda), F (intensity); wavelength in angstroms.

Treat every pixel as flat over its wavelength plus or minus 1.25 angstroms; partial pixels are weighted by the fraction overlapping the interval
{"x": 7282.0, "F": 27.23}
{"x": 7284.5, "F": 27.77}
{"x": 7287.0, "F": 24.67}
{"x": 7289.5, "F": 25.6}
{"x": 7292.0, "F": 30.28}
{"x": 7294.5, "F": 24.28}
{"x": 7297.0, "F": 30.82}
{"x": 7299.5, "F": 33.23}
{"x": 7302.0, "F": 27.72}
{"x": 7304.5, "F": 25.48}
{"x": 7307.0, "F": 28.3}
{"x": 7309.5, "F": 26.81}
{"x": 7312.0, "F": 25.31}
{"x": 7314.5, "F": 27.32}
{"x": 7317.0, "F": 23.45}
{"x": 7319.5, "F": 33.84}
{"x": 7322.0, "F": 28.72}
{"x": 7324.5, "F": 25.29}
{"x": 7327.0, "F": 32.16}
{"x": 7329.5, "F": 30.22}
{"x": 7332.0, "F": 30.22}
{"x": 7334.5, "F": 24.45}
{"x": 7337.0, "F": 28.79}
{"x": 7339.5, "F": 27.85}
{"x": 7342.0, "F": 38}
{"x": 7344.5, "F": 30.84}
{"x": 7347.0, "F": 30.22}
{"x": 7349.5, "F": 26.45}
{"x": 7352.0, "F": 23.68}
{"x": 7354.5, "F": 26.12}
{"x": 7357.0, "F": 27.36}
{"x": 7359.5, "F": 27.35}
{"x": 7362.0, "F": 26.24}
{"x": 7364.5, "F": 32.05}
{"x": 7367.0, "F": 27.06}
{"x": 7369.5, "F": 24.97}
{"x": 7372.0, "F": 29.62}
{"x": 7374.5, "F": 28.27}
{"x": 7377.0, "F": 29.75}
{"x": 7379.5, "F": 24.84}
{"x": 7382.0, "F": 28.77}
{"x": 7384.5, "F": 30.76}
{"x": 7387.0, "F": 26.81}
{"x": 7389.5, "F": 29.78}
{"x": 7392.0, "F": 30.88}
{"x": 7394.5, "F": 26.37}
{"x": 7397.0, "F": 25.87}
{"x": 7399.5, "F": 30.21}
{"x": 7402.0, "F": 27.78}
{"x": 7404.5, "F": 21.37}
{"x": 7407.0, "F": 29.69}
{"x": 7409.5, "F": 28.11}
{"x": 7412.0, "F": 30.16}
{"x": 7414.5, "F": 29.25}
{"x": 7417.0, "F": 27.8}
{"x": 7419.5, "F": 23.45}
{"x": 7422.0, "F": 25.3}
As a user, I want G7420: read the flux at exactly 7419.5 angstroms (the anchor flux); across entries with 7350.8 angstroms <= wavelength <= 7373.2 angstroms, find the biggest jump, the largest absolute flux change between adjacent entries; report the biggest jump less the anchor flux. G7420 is -17.6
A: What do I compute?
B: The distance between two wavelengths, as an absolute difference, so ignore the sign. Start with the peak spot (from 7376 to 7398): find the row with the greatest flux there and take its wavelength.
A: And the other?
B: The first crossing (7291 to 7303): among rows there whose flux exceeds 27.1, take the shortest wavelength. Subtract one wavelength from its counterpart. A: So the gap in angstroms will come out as 100.0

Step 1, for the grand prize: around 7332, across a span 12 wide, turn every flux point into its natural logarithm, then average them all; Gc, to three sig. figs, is 3.37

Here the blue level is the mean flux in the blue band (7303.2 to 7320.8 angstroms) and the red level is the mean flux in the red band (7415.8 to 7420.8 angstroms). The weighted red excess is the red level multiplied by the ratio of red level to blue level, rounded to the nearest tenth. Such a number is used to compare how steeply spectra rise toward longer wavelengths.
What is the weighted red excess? 24.1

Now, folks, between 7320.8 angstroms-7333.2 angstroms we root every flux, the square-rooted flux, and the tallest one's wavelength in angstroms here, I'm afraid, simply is 7327.0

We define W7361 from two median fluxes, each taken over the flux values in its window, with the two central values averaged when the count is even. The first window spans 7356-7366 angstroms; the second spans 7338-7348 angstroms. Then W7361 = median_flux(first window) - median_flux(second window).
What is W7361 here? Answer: -3.2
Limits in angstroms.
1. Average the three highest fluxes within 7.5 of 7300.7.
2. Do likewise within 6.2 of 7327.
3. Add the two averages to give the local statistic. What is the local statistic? 62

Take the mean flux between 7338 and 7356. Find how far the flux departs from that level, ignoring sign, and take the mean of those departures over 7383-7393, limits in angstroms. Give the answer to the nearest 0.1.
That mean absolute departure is 1.6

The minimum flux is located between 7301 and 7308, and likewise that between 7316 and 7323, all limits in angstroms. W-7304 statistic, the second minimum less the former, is -2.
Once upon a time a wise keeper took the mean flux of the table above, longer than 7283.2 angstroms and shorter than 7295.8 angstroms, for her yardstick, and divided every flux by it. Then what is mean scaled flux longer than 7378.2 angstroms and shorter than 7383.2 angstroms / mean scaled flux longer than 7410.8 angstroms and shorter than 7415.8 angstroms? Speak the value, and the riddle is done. 0.90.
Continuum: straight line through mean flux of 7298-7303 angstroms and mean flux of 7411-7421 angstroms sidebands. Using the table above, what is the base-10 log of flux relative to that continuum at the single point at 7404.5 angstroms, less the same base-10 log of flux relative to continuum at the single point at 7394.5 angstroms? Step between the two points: -0.09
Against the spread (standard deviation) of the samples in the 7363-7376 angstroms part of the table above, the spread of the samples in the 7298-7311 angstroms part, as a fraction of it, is 1.1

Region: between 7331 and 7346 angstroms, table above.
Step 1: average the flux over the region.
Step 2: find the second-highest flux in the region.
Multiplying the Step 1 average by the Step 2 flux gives 926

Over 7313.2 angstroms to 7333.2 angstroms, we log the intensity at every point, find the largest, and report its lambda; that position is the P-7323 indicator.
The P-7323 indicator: 7319.5 angstroms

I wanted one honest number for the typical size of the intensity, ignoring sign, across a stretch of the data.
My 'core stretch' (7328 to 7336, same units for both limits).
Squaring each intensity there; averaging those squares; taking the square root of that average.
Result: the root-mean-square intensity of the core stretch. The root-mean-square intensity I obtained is 28.4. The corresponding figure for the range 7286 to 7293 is 27.0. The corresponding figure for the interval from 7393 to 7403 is 27.6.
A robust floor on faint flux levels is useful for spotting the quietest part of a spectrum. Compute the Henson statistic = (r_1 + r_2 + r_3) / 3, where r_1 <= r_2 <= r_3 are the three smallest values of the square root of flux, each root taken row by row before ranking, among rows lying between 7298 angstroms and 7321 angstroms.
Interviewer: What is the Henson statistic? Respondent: 4.97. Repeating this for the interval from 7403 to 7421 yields 4.91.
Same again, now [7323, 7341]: 5.08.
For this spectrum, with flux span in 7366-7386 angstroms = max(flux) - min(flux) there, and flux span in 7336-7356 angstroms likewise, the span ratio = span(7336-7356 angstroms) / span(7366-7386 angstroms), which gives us 2.4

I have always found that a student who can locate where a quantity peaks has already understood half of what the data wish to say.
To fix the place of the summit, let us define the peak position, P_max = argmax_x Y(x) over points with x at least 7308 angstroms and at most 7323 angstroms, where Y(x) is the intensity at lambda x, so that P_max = 7319.5 angstroms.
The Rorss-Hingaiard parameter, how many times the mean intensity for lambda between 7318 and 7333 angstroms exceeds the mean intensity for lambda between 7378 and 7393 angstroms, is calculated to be 1.05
